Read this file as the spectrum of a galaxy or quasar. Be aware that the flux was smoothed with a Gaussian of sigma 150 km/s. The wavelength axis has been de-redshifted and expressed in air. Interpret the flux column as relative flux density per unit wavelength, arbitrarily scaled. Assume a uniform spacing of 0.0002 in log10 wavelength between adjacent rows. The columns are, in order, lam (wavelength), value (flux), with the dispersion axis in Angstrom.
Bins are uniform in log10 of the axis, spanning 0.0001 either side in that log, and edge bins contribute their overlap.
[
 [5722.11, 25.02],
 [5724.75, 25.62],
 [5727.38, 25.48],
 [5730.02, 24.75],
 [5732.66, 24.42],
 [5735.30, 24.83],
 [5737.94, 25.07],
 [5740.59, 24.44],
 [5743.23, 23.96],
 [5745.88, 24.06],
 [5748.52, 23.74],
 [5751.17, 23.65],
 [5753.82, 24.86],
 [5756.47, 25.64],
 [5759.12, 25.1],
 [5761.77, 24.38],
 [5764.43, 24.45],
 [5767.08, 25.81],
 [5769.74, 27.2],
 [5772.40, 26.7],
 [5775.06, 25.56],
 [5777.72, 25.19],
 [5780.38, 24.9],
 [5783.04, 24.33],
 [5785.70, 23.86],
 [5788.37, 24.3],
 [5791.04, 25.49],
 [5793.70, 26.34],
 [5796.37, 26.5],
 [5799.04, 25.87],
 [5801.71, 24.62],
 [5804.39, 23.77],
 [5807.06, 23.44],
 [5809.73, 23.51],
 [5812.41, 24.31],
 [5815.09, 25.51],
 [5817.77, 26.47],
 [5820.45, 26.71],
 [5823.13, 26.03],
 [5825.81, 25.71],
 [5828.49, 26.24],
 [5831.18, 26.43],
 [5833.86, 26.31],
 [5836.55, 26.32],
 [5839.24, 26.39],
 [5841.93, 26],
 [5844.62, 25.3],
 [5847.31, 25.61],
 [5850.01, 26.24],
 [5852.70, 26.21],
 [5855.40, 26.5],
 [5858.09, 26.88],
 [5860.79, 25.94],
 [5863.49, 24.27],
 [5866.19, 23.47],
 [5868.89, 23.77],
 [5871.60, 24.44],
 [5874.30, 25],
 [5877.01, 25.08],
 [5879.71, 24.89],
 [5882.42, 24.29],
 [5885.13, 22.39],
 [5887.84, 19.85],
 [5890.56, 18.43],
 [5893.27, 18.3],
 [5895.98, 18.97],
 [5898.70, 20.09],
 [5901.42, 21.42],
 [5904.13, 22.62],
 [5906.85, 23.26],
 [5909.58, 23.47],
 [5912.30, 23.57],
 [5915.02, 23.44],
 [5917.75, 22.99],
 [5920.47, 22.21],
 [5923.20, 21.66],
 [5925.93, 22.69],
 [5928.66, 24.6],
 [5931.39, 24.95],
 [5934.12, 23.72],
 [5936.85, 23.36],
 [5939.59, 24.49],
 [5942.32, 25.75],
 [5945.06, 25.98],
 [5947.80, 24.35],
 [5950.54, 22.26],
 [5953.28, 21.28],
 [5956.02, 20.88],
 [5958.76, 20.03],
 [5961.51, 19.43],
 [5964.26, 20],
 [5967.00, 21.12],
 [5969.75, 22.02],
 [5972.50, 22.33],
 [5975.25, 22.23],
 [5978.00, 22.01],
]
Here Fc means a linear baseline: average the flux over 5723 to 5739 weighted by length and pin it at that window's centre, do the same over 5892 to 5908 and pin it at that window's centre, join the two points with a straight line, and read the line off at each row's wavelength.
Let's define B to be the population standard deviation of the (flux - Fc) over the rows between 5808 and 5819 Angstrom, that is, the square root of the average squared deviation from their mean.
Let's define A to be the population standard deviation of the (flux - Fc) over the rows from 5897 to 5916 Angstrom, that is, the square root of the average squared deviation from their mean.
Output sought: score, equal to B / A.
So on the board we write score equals 0.9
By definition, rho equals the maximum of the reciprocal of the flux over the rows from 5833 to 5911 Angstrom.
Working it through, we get 0.055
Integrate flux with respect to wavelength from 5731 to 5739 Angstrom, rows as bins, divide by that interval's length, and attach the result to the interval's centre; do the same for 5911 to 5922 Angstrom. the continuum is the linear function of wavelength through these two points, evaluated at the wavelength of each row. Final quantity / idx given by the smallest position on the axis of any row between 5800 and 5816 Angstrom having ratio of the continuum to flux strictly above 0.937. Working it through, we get 5801.71 Angstrom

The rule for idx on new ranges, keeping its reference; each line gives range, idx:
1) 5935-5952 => 5936.85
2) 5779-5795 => 5780.38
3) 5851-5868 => 5863.49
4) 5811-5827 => 5812.41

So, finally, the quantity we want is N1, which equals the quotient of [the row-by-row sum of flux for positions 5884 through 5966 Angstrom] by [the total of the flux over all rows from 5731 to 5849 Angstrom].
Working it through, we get 0.6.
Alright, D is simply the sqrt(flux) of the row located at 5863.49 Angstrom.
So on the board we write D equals 4.93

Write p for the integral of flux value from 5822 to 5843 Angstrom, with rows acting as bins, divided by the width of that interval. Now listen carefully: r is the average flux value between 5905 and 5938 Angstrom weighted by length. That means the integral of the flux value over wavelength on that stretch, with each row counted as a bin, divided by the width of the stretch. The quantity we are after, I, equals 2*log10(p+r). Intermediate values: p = 26.2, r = 23.3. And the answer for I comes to 3.39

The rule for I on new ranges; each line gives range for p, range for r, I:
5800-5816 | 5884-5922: 3.32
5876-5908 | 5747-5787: 3.34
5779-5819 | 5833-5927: 3.37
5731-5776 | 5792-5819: 3.40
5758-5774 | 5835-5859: 3.43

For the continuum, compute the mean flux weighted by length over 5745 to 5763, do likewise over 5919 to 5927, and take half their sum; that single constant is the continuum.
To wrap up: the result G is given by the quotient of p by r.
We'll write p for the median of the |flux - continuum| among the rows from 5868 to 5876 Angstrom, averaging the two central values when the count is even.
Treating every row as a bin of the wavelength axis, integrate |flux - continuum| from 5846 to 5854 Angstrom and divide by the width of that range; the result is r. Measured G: 0.4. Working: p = 1.1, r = 2.7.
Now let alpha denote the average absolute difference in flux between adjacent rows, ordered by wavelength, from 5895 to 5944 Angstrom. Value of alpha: 0.81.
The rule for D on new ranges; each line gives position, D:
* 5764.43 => 4.94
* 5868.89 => 4.88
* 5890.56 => 4.29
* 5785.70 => 4.88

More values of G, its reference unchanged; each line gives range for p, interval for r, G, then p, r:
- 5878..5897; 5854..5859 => 1.1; 3.5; 3.3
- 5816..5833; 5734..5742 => 2.1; 3.0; 1.4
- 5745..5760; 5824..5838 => 0.4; 1.1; 2.9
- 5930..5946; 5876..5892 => 0.6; 1.4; 2.3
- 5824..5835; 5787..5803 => 1.3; 2.9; 2.2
